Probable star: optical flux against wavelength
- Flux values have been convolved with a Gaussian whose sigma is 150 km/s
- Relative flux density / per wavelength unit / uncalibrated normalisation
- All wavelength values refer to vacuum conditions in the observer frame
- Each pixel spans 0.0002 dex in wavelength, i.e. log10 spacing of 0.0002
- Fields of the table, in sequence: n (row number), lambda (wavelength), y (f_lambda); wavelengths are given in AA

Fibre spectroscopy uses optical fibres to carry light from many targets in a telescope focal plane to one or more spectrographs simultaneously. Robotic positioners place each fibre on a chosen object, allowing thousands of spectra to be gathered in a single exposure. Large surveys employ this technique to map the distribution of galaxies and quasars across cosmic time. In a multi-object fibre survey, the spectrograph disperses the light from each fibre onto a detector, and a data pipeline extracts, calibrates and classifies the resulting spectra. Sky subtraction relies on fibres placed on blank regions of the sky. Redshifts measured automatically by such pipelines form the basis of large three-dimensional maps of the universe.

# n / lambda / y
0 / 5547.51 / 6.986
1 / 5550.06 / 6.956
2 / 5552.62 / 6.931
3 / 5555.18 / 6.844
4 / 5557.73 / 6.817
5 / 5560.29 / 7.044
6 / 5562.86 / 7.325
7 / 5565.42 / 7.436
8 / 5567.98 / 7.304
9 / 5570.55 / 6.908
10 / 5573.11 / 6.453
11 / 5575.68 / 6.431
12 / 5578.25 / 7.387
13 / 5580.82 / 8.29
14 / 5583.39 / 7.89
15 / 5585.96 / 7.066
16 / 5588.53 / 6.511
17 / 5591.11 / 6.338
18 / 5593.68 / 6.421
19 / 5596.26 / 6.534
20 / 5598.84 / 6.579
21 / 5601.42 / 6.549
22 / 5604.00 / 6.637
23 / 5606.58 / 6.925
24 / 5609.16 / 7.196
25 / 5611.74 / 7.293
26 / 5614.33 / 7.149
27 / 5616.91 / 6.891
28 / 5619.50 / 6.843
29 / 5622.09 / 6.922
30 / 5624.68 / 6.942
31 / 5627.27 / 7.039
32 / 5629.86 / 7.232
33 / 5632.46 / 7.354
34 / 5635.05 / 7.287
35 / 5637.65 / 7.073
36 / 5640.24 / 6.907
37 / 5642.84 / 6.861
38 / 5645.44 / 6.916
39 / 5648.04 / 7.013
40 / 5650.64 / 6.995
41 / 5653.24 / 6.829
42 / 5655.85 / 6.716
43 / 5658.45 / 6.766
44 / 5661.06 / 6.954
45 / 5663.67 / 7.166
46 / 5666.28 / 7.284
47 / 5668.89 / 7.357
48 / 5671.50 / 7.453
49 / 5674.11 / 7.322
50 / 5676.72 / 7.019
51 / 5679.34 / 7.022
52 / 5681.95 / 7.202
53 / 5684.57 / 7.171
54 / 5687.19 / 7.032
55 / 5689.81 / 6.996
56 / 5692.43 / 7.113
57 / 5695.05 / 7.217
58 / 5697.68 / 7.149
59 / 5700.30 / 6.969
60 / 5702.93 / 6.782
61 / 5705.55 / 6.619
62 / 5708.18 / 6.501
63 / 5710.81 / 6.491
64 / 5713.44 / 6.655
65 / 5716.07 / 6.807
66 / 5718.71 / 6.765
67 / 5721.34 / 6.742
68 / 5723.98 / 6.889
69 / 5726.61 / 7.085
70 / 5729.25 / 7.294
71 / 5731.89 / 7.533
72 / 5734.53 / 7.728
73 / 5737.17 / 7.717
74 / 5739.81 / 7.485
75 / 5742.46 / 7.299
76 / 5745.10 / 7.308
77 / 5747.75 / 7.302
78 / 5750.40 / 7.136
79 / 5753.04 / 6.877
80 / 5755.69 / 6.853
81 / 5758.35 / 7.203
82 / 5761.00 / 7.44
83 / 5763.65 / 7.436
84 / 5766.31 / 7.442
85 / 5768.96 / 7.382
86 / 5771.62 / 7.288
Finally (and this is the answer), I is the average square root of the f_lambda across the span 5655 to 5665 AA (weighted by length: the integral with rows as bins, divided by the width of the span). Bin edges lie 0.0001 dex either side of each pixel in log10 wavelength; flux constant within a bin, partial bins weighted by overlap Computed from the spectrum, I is 2.63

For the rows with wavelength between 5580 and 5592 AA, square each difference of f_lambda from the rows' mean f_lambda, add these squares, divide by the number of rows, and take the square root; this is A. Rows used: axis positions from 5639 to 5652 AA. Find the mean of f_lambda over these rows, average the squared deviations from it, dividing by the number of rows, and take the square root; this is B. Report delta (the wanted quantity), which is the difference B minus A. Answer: -0.70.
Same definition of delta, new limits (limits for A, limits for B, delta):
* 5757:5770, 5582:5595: 0.49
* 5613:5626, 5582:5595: 0.48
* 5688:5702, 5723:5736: 0.21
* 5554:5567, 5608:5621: -0.07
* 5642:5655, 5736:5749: 0.09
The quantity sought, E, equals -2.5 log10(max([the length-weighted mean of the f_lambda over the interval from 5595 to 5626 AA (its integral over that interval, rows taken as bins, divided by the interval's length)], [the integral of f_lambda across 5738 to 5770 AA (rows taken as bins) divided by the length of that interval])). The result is -2.15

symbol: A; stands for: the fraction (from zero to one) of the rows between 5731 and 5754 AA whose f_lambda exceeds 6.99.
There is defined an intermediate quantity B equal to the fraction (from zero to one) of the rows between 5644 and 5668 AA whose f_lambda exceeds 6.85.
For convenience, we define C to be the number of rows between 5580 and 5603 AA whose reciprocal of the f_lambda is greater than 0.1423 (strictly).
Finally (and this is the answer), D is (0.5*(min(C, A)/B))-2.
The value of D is -1.3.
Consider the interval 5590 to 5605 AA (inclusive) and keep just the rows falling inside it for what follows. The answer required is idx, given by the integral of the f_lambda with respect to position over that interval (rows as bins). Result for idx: 98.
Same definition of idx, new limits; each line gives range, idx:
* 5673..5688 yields 107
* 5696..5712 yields 108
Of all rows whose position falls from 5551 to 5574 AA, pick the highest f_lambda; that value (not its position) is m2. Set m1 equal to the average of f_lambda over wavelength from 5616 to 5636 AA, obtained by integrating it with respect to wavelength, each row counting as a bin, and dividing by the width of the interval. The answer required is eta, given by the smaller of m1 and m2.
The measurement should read 7.06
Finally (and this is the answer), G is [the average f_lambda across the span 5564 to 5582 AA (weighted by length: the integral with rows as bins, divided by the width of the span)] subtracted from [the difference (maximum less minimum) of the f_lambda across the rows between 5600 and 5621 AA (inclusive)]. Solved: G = -6.42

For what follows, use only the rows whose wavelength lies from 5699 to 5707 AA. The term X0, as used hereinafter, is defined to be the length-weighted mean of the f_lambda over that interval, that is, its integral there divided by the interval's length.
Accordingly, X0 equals 6.79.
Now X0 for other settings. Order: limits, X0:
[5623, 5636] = 7.16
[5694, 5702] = 7.09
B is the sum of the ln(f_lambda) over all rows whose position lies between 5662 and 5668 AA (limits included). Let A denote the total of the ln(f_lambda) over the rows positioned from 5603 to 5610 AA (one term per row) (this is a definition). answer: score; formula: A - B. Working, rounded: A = 5.80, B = 4.0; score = 2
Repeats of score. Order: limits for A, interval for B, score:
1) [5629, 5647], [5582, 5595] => 4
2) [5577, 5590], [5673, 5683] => 2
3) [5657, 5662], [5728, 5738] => -4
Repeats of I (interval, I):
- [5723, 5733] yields 2.68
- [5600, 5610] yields 2.61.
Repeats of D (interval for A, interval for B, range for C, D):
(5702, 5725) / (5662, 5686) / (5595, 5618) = -2.0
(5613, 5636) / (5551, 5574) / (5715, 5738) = -1.6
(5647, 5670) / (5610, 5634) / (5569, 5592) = -1.7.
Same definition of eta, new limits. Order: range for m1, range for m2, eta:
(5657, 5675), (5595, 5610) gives 7.18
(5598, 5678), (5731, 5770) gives 7.02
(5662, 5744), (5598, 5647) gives 7.09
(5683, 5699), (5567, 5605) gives 7.11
